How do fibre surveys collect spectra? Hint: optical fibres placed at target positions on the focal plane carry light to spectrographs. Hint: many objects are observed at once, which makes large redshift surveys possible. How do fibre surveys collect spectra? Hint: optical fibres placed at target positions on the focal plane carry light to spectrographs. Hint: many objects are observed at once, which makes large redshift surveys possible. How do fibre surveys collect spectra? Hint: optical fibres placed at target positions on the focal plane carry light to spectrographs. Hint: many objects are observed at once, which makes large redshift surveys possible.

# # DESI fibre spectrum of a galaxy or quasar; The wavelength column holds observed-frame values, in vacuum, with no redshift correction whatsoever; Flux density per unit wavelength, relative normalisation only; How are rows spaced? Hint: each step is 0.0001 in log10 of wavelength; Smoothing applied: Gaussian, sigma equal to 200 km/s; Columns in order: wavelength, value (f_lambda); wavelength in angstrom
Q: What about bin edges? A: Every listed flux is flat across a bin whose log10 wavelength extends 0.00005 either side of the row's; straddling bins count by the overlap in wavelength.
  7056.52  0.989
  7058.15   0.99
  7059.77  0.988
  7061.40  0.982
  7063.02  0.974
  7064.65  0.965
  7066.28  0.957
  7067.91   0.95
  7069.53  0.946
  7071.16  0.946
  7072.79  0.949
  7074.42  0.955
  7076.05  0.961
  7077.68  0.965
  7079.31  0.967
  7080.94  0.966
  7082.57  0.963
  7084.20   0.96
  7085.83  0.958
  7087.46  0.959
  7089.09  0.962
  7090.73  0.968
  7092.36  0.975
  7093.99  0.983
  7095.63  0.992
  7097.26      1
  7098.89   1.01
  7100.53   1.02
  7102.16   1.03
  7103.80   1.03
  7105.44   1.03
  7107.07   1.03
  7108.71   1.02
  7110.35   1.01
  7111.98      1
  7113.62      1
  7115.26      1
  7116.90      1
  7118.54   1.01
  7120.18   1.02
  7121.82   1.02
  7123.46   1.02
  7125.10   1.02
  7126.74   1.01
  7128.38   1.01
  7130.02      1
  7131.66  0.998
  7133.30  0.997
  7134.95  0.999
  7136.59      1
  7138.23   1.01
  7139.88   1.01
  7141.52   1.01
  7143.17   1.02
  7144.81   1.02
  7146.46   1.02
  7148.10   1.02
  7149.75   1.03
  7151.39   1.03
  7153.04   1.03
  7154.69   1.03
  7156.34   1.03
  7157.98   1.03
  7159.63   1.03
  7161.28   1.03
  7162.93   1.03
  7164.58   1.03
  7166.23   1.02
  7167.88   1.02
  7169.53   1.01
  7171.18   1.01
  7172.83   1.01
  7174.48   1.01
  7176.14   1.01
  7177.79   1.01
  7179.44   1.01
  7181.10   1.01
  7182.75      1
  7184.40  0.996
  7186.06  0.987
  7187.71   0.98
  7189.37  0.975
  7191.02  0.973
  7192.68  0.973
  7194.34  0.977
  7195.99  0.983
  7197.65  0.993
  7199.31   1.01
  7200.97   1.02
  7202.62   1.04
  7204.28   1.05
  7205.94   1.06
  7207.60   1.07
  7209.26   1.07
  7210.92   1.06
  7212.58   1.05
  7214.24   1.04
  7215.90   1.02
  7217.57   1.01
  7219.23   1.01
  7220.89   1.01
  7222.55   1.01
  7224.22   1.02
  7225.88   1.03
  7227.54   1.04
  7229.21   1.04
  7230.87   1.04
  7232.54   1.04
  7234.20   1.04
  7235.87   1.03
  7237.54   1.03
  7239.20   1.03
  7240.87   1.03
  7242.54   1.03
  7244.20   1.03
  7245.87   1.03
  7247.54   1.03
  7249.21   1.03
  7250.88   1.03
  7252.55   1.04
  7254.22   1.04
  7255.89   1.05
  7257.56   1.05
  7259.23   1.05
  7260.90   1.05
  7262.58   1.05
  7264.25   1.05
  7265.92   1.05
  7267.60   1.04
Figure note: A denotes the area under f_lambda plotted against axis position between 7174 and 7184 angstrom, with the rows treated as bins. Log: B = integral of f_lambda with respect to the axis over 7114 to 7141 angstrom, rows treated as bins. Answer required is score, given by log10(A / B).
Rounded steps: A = 10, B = 27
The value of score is -0.43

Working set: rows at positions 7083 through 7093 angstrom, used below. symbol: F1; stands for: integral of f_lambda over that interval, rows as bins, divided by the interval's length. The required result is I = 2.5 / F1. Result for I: 2.59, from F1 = 0.964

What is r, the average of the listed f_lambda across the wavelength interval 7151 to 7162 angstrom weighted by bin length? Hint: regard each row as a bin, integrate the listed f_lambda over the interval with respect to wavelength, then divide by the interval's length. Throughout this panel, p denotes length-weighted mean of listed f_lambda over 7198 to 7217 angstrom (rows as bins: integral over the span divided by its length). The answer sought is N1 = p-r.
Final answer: 0.0128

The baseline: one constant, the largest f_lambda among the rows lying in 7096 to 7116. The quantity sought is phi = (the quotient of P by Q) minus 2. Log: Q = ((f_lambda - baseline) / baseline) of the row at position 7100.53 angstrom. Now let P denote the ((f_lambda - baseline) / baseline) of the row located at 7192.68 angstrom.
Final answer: 3.7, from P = -0.055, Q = -0.010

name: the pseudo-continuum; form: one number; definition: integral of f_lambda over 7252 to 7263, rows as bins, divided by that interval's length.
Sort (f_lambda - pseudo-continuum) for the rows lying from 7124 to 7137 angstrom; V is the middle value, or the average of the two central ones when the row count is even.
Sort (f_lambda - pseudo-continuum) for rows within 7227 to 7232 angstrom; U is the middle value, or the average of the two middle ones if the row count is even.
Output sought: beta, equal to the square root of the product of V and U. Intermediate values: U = -0.007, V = -0.047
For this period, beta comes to 0.018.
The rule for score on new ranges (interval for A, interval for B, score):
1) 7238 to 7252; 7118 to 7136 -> -0.10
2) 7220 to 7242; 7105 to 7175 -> -0.50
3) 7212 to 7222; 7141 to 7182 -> -0.61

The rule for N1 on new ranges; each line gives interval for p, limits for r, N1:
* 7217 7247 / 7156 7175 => 0.0061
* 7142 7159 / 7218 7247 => -0.0030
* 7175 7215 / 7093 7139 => 0.0048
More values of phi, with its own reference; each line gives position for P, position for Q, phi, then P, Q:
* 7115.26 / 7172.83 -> -0.5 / -0.029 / -0.019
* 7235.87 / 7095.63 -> -2.0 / 0.000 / -0.037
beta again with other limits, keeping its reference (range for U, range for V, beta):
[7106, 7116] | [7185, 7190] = 0.053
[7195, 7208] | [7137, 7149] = 0.021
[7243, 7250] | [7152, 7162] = 0.017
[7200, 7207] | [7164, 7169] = 0.007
